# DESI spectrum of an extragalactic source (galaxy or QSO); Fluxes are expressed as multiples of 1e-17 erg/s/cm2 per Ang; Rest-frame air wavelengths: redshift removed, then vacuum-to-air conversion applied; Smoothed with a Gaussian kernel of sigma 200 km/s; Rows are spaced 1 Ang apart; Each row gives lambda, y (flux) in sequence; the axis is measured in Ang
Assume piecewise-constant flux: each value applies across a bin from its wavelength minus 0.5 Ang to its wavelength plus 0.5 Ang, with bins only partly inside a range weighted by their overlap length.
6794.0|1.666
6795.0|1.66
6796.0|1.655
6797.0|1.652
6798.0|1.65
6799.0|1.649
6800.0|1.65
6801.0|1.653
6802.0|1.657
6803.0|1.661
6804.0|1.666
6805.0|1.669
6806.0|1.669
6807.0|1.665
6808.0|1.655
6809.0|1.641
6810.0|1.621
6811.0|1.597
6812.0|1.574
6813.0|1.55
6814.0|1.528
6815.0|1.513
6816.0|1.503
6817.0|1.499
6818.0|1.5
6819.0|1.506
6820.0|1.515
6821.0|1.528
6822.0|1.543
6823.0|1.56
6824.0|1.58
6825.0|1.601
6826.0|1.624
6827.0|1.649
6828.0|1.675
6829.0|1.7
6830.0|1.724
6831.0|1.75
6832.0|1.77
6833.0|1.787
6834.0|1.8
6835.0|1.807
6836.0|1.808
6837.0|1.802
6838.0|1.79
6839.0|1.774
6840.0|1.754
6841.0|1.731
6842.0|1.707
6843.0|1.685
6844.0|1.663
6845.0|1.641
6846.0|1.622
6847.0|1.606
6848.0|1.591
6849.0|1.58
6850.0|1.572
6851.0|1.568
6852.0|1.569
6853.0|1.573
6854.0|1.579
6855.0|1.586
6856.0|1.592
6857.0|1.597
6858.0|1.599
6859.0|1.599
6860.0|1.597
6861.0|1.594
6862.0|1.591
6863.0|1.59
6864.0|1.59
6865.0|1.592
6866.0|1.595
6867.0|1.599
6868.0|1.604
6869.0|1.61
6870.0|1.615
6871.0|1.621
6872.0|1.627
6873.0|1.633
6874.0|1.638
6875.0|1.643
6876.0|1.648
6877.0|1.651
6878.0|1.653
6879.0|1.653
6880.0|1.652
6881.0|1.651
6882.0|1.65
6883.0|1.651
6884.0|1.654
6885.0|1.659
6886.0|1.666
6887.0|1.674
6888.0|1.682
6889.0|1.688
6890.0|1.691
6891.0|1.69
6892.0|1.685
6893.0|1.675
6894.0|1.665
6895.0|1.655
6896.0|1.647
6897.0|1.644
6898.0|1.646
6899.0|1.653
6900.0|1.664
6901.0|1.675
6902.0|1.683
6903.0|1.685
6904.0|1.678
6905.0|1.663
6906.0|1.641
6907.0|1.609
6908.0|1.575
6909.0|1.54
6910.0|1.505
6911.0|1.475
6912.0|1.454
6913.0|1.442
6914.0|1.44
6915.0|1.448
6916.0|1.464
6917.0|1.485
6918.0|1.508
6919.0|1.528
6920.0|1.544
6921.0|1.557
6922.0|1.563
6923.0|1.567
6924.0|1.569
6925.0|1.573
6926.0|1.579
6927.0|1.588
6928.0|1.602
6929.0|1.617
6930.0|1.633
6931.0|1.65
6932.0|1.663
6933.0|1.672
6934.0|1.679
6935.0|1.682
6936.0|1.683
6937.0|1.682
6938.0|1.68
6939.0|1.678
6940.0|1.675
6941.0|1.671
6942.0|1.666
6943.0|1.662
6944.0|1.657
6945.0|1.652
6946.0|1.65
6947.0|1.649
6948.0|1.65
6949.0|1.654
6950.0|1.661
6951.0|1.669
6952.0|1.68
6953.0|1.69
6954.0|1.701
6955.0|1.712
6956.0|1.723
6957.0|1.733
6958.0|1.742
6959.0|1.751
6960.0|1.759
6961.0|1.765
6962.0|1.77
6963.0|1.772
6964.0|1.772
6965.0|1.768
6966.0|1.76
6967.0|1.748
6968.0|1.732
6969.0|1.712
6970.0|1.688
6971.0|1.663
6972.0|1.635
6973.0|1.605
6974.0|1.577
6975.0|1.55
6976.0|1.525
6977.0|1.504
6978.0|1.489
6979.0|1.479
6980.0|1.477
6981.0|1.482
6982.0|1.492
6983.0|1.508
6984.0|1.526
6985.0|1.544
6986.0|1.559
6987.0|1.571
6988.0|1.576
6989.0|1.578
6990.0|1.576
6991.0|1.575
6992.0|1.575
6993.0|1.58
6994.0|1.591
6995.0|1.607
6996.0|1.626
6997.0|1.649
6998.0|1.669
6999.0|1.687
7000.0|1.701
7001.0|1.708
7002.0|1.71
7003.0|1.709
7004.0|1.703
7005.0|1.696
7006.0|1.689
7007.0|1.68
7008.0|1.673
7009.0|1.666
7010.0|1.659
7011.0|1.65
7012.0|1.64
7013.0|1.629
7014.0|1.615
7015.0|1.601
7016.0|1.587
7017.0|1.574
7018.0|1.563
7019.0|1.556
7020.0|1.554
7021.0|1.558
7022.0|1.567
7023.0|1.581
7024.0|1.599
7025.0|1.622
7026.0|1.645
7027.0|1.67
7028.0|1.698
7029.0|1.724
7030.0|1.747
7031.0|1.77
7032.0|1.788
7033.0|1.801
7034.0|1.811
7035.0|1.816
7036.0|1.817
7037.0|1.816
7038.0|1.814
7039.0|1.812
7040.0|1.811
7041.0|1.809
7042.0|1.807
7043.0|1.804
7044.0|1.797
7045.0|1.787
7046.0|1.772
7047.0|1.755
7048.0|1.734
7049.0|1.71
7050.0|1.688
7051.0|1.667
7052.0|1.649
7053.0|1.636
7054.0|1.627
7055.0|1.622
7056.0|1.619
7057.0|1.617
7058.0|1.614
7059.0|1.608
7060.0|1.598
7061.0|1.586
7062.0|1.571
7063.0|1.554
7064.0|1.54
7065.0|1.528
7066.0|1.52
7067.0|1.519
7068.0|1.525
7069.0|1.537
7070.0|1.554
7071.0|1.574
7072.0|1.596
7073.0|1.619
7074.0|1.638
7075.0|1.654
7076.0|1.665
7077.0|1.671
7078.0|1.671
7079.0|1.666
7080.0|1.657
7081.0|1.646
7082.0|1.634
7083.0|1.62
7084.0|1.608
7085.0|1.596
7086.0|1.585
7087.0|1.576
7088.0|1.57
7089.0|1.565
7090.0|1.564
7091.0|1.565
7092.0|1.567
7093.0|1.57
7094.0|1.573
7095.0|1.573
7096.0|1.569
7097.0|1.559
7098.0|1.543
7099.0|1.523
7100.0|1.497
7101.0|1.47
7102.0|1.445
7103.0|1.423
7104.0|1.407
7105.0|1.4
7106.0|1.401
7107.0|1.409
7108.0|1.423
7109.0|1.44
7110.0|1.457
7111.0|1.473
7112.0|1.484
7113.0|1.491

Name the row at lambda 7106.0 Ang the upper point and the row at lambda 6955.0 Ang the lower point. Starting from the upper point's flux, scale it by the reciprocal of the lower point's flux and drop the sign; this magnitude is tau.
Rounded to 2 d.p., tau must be 0.82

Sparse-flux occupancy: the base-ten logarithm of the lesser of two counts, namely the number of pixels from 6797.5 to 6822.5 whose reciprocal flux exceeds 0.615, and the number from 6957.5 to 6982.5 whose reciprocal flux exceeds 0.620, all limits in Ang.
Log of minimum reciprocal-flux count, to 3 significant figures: 1.00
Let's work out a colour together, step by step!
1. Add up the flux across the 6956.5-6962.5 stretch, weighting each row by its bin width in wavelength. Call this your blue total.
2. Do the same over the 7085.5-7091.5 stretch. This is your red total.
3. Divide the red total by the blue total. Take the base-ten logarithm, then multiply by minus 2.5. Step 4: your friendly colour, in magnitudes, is 0.12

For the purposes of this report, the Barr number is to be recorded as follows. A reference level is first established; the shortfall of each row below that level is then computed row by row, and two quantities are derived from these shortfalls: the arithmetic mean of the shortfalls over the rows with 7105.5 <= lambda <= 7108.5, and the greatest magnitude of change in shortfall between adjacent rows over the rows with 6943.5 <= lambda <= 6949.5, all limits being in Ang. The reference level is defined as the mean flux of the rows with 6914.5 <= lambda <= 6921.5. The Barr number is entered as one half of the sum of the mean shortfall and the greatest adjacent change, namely 0.05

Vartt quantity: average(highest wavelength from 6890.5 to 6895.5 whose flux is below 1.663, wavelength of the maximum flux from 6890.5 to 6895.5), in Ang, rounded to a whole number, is 6893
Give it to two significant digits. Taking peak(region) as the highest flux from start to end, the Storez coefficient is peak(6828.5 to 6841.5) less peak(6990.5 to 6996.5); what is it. 0.18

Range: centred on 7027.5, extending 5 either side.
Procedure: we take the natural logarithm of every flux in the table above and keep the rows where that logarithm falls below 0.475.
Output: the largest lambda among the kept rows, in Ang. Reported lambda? 7024.0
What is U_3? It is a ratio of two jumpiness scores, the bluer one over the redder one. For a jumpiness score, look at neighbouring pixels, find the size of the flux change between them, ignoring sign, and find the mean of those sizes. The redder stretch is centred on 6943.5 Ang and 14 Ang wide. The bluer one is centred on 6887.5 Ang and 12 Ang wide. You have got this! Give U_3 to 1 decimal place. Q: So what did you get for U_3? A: 1.5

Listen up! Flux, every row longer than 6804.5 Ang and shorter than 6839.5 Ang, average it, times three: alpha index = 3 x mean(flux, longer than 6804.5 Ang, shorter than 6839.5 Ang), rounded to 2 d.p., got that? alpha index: 4.93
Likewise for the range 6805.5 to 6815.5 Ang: 4.80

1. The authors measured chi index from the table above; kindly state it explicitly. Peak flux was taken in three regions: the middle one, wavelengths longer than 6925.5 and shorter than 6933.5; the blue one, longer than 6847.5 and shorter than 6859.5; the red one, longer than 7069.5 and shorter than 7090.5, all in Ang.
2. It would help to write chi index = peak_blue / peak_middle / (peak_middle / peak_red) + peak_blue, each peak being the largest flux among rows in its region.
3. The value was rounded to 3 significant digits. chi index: 2.55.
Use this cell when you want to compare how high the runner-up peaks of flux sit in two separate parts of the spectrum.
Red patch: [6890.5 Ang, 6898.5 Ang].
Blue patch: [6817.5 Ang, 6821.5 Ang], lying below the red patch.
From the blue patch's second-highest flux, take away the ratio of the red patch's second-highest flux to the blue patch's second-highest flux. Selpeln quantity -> 0.40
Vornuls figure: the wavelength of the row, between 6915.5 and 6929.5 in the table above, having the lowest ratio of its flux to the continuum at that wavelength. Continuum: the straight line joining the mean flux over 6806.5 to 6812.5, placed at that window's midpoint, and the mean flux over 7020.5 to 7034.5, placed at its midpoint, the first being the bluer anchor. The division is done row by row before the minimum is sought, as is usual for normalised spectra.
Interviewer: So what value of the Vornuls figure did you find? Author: 6916.0 Ang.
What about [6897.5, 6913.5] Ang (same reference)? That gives 6913.0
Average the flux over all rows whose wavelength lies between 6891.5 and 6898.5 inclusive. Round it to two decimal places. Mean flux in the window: 1.66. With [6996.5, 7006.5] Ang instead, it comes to 1.69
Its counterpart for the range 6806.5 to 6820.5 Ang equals 1.56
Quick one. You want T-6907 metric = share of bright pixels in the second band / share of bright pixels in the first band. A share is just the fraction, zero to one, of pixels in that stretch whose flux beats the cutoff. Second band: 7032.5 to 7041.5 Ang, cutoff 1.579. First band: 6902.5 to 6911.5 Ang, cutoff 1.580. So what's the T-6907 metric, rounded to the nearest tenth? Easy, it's 1.8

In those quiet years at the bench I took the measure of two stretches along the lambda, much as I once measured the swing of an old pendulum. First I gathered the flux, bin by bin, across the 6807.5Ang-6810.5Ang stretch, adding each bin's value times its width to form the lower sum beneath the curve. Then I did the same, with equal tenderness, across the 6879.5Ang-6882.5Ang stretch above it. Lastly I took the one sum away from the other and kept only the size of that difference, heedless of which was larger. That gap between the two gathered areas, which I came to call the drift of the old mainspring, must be 0.0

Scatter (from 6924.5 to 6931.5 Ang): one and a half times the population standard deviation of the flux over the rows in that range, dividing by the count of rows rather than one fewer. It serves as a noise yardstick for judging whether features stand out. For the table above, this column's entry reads 0.04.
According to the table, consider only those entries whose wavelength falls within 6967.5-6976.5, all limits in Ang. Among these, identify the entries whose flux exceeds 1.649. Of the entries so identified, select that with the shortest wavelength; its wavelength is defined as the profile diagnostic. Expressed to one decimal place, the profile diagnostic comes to 6968.0 Ang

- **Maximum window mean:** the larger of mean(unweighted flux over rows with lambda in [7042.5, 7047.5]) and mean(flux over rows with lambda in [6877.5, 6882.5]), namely 1.78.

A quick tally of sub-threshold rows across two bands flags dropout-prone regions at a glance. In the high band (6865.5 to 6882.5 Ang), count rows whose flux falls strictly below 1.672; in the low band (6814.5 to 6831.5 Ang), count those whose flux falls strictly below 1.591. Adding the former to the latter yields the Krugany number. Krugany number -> 27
